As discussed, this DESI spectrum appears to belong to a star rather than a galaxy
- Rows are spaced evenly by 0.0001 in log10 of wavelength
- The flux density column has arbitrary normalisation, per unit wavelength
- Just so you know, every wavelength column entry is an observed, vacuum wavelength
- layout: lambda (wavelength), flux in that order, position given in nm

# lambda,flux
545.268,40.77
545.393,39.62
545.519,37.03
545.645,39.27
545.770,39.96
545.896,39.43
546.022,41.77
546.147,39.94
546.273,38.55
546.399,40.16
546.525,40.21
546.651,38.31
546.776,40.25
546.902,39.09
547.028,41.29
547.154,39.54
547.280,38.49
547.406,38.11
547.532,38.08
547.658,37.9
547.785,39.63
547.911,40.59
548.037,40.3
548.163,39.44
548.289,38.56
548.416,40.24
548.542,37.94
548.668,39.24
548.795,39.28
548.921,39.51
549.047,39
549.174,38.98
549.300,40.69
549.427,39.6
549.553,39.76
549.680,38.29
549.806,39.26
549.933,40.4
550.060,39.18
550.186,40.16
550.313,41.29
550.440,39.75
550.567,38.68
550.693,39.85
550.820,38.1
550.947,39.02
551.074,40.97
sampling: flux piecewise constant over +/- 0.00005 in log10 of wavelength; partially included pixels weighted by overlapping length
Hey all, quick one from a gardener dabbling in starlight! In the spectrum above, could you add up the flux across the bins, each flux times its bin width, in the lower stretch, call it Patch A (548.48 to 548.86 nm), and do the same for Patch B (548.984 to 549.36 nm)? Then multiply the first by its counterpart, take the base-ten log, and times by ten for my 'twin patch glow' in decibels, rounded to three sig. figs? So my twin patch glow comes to 23.4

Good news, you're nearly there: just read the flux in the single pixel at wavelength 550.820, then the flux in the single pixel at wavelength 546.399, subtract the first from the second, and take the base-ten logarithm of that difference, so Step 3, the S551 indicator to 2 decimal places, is 0.31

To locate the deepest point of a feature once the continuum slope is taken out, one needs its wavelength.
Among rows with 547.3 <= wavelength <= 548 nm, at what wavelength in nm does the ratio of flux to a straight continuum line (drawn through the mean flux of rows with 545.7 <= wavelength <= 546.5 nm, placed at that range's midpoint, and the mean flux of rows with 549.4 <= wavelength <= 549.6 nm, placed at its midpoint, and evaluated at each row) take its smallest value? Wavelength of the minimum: 547.658 nm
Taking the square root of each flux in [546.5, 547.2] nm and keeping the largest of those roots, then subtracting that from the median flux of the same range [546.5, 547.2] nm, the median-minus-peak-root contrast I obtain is 33.4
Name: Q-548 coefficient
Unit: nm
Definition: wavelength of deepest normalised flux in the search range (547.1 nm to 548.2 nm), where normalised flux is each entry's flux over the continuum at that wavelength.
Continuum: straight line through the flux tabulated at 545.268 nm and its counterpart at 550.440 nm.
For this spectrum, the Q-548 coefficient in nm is 547.658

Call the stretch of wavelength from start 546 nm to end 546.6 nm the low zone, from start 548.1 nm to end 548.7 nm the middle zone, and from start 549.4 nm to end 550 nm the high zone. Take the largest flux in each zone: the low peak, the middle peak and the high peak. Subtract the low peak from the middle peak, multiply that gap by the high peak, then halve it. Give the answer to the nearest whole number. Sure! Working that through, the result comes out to -31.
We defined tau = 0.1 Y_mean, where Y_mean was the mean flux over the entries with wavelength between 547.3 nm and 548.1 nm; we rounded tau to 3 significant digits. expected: 3.91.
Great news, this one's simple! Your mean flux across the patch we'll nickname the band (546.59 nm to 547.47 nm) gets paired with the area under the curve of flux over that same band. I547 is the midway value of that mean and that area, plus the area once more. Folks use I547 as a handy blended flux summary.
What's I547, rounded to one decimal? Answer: 71.6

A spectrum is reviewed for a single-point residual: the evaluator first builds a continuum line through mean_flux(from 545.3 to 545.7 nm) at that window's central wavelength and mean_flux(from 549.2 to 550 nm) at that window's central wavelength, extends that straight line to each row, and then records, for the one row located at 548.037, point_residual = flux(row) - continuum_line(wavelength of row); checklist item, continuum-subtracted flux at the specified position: 1.0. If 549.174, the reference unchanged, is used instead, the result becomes -0.6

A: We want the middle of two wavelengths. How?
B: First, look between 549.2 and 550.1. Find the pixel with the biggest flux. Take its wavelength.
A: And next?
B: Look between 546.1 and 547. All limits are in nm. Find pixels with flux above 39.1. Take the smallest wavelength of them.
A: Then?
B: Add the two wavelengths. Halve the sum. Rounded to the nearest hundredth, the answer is 547.72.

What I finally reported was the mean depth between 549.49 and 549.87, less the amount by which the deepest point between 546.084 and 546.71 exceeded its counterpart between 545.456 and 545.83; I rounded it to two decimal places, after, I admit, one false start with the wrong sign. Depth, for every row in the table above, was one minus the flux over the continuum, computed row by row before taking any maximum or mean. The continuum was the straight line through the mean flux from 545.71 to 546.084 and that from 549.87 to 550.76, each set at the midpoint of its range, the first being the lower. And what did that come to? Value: 0.06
